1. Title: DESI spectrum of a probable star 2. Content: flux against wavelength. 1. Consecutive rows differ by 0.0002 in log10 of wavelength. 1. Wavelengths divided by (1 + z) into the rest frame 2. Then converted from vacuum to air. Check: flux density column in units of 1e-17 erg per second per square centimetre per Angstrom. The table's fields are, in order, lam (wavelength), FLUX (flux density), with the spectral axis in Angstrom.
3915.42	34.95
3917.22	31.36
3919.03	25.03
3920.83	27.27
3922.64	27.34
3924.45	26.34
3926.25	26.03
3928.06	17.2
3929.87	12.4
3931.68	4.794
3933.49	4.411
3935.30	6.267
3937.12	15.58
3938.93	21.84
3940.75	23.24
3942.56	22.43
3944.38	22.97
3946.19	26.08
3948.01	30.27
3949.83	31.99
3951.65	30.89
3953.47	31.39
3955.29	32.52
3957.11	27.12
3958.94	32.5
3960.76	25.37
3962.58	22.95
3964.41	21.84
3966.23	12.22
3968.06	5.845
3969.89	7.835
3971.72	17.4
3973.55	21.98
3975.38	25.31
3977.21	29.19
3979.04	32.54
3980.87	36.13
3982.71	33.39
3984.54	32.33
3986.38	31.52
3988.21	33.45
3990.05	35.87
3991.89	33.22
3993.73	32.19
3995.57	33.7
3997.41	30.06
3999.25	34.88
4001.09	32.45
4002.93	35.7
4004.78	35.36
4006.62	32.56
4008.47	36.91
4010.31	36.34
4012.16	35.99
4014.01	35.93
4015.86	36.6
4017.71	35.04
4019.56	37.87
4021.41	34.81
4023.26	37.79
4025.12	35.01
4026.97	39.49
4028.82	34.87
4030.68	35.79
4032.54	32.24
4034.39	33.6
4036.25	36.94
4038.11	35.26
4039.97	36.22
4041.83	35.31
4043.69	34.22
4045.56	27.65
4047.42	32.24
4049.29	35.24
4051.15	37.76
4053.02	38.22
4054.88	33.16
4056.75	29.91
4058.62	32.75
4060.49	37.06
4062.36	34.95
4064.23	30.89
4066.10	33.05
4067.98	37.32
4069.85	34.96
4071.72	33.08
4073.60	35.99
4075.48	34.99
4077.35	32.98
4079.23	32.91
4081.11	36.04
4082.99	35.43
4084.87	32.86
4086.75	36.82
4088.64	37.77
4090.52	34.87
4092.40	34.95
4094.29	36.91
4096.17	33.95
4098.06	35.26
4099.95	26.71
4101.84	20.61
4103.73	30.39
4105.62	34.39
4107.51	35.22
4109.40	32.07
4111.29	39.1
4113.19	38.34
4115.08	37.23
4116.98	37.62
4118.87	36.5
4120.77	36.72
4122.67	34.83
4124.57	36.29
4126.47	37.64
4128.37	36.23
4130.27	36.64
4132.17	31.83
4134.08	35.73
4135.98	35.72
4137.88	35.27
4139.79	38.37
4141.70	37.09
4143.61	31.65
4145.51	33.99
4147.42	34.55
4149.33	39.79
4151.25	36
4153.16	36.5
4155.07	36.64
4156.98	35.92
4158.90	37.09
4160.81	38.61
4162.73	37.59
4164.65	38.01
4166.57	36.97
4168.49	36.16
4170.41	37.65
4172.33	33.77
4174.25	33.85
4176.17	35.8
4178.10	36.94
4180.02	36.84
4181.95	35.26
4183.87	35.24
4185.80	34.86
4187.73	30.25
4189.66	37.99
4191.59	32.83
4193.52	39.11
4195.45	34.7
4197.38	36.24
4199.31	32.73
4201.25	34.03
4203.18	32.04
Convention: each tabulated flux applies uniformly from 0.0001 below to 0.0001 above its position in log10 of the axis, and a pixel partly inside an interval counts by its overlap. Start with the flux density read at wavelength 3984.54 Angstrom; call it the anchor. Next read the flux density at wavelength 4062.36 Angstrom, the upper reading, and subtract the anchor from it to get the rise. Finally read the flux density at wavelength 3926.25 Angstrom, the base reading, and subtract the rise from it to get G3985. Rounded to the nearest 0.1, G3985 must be 23.4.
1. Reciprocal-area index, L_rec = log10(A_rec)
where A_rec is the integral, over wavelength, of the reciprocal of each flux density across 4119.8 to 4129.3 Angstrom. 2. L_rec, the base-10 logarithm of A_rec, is -0.583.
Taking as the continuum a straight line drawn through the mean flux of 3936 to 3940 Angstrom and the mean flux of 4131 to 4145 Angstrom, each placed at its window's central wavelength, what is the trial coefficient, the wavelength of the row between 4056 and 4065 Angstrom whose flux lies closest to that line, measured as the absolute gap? 4056.75 Angstrom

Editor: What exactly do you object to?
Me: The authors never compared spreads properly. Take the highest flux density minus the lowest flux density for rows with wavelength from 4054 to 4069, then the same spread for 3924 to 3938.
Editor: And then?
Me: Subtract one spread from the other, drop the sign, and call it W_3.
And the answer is 15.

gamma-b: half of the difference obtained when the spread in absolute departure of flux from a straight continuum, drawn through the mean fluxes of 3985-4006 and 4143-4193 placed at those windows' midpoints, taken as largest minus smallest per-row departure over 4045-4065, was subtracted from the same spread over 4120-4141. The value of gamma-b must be -1.3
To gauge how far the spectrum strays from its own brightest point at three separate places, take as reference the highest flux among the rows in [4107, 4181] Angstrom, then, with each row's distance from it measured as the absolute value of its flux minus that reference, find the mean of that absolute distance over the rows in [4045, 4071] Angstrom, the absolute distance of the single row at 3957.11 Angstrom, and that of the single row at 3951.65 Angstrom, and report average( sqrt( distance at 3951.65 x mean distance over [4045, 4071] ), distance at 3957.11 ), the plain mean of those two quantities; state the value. 9.9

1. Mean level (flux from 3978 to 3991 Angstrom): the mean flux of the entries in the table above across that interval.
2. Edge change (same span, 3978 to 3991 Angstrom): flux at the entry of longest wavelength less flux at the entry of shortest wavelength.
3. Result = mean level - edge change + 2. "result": 32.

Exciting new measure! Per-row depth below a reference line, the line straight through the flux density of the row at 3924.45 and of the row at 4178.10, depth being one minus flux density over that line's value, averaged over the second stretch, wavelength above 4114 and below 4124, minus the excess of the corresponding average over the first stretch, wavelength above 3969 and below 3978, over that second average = -0.41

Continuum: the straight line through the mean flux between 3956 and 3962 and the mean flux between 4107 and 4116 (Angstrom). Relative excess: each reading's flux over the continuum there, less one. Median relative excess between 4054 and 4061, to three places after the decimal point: -0.016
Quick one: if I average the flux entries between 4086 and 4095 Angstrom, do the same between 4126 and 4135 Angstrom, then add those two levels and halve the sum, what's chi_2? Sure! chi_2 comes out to 35.9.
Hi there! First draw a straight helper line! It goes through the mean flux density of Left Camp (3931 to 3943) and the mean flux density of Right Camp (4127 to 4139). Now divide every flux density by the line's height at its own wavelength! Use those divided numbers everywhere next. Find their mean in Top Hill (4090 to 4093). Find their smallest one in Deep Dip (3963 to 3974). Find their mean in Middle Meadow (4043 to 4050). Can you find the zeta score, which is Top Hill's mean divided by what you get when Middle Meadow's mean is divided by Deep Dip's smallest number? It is 0.3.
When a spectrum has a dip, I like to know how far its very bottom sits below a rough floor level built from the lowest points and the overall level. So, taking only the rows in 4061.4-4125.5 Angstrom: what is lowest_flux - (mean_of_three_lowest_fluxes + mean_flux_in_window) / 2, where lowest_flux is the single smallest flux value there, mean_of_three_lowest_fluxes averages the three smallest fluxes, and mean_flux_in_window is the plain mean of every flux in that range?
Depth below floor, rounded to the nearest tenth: -9.6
